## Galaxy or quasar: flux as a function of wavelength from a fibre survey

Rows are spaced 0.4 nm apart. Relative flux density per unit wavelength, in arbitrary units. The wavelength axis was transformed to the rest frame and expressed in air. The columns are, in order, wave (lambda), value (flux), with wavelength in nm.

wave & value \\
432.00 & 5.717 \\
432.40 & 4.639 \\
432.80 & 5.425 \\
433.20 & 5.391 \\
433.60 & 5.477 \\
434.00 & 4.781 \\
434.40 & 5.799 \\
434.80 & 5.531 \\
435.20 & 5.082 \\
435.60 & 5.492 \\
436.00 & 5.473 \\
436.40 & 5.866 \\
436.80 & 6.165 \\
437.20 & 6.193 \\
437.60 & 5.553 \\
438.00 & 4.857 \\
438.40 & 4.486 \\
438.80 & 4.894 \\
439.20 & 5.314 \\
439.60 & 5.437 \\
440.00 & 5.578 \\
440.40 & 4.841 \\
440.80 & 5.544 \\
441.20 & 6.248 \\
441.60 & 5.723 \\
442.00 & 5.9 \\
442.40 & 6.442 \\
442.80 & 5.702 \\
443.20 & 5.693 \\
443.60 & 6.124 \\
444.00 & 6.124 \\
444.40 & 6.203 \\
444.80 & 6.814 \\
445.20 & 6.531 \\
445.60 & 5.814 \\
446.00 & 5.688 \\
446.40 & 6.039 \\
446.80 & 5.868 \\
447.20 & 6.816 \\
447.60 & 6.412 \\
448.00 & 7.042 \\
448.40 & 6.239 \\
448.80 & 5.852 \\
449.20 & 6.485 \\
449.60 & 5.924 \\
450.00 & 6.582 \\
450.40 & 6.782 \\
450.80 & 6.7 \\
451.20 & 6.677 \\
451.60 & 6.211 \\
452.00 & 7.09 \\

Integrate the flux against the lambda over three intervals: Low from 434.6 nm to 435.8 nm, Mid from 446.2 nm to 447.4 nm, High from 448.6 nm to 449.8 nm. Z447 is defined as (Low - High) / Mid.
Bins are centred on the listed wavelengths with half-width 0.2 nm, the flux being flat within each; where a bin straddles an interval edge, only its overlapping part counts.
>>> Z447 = -0.12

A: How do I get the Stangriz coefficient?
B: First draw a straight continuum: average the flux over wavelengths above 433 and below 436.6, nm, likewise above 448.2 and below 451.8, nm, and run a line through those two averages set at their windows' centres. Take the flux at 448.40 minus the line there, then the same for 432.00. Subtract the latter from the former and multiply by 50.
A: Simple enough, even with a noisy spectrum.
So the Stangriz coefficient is -25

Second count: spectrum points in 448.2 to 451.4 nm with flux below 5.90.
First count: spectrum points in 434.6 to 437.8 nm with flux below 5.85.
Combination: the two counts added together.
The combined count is 6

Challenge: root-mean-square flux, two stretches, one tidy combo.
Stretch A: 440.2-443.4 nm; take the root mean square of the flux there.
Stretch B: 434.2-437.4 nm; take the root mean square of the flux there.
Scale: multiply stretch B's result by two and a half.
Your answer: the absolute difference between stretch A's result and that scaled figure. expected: 8.5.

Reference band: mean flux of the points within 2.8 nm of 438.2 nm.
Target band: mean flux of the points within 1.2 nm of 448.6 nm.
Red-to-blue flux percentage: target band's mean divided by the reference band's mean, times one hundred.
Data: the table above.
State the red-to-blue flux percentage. 117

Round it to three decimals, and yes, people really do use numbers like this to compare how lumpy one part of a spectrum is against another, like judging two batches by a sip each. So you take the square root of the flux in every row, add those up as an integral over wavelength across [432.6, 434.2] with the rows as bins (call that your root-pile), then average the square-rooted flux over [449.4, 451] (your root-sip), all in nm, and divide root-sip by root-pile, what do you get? 0.694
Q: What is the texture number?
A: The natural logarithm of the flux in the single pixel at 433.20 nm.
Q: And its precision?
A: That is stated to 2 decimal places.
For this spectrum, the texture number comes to 1.68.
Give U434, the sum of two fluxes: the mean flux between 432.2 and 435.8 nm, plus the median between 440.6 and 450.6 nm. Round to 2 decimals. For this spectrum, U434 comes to 11.41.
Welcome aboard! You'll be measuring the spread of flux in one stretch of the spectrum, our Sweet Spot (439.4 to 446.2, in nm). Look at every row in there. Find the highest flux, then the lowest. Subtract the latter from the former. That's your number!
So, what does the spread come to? 2.0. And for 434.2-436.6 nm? 0.8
